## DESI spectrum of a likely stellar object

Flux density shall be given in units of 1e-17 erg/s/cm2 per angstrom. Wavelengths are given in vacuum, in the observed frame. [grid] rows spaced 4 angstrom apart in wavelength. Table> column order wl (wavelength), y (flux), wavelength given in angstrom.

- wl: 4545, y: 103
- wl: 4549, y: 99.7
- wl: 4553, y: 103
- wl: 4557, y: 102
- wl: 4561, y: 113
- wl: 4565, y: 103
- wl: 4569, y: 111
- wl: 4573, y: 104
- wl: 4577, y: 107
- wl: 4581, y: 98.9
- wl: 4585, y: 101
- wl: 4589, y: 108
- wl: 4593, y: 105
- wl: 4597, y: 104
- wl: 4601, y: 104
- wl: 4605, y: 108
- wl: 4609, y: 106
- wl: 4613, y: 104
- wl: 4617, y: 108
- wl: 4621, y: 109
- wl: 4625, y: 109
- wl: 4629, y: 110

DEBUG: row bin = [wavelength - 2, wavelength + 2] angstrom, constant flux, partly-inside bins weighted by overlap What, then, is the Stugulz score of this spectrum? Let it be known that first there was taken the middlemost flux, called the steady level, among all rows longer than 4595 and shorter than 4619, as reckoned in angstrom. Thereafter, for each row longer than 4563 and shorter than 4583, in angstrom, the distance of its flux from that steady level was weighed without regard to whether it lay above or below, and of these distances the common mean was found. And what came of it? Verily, 3.42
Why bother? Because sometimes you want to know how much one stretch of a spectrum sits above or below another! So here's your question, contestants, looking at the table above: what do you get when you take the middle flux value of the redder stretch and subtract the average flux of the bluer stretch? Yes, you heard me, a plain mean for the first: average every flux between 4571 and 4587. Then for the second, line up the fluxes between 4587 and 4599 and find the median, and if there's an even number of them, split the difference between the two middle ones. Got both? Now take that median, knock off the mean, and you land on 2.3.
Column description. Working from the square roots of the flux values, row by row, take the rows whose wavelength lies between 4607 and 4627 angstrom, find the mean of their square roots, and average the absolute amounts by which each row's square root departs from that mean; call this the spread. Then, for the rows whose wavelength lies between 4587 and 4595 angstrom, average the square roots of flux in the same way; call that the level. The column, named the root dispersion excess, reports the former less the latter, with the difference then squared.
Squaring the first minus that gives 105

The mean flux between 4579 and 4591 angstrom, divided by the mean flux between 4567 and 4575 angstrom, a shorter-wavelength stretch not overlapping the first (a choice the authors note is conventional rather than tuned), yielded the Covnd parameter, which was 0.955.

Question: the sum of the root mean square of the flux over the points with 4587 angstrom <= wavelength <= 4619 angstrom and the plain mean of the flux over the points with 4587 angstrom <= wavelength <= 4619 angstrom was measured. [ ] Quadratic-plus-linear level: 211.8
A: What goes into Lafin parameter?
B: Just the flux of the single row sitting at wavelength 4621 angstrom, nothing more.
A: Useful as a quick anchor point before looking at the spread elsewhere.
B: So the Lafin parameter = 109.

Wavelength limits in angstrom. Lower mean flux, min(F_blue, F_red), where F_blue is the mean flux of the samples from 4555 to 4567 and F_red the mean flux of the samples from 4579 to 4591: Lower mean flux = 103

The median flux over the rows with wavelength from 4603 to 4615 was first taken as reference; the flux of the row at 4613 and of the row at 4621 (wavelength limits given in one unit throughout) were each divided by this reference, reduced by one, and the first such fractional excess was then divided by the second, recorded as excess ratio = -0.7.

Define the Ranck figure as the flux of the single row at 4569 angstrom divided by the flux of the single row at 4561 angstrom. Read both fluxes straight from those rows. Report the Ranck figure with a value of 0.98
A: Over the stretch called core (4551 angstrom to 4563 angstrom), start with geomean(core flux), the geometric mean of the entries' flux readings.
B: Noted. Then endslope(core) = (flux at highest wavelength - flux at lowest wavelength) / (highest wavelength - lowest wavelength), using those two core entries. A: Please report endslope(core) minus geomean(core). -104.6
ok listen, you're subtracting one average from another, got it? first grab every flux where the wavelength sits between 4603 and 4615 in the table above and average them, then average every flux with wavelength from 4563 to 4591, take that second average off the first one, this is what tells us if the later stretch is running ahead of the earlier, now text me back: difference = 1.3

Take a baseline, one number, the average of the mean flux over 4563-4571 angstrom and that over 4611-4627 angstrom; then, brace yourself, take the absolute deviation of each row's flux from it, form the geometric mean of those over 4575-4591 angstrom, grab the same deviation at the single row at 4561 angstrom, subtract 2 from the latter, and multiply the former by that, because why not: 6.6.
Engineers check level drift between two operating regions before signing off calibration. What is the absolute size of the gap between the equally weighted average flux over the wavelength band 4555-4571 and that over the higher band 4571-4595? 3.3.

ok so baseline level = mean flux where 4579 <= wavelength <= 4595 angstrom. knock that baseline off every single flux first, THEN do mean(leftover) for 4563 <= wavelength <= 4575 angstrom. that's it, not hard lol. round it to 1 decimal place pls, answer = 2.8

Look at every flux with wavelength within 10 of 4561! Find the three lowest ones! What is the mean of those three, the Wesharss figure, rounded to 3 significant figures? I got 103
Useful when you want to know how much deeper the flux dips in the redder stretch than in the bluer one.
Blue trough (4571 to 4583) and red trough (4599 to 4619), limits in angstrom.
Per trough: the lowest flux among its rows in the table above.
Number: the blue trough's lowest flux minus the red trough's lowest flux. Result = -5.1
